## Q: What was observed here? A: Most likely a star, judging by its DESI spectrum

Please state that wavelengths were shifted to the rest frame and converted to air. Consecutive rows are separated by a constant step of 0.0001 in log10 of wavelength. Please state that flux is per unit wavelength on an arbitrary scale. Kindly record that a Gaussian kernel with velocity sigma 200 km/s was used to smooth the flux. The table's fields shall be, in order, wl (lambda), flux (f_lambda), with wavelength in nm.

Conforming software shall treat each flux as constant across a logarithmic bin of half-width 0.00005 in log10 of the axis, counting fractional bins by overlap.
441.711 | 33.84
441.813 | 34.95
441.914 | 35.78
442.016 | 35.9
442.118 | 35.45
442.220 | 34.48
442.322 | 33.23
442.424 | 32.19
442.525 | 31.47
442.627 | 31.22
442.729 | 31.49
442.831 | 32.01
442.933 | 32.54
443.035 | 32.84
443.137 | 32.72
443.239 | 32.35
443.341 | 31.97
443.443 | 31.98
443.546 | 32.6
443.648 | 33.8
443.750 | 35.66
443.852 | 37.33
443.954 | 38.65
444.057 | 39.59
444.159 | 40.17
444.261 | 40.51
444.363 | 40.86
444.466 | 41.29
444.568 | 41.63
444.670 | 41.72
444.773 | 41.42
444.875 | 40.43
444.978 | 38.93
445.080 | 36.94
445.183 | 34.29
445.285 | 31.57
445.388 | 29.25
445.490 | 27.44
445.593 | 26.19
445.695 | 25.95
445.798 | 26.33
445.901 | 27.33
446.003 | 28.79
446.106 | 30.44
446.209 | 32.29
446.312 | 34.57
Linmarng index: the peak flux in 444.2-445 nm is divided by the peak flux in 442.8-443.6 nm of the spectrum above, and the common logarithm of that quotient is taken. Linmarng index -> 0.10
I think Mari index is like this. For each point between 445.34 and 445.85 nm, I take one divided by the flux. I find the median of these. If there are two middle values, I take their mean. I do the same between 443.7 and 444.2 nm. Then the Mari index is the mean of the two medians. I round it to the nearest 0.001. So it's 0.032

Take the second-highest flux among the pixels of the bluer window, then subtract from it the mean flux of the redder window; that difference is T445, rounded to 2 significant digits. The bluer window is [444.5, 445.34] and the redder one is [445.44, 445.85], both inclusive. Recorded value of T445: 15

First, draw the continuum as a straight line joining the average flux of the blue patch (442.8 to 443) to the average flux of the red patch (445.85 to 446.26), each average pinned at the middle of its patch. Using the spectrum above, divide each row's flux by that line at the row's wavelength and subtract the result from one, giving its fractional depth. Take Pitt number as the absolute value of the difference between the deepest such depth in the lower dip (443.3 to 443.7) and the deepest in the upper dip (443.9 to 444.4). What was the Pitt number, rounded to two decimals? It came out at 0.23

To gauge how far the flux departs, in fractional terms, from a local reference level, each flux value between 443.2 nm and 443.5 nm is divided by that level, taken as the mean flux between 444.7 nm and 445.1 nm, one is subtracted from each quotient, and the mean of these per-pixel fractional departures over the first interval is -0.19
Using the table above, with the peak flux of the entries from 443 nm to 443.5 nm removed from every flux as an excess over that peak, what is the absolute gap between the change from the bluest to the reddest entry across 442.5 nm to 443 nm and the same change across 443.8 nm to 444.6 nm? 3.2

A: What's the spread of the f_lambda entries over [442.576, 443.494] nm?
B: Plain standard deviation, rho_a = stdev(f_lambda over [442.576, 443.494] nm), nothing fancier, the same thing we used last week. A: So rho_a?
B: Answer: 0.5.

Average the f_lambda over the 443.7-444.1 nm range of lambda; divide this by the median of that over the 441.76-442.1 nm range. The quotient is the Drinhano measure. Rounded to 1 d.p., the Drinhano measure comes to 1.1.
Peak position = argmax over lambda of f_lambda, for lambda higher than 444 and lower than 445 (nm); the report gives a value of 444.670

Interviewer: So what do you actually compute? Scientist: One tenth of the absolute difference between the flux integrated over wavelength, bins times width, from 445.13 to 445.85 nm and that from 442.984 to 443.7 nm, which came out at 0.27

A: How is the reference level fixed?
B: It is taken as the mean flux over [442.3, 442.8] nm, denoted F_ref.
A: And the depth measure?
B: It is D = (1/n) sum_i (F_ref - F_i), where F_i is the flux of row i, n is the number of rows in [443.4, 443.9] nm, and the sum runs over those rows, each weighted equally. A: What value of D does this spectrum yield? -2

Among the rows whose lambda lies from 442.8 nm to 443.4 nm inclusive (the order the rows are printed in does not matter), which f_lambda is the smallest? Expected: 31.97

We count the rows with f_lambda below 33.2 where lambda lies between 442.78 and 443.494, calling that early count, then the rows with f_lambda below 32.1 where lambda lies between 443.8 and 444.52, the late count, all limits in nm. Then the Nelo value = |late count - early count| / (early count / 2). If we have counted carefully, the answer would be 2.0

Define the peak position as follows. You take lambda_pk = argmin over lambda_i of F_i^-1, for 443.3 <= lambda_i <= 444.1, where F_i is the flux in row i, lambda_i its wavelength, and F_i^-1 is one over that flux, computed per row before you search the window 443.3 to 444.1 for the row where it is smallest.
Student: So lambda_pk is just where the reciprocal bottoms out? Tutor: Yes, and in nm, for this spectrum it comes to 444.057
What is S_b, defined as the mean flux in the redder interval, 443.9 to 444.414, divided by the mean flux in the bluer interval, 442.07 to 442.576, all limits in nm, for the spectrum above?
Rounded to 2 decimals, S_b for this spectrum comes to 1.20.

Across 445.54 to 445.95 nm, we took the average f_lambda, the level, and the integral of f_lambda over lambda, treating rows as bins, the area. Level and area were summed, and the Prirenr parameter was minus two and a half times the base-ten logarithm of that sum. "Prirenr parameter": -3.93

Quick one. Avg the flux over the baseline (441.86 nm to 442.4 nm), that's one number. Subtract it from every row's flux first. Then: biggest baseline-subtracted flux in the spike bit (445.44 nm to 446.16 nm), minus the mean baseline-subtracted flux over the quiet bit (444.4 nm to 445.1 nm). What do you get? -10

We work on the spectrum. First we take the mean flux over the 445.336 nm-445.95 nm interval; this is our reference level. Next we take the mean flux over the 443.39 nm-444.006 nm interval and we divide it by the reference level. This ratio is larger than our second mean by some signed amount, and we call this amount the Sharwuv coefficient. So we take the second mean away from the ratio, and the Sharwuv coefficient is -34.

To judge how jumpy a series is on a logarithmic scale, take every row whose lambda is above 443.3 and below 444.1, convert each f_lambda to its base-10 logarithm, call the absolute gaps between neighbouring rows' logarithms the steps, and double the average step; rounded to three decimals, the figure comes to 0.027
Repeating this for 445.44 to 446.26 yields 0.034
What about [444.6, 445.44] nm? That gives 0.044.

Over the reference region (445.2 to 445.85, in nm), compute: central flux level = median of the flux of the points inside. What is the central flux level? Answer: 26.9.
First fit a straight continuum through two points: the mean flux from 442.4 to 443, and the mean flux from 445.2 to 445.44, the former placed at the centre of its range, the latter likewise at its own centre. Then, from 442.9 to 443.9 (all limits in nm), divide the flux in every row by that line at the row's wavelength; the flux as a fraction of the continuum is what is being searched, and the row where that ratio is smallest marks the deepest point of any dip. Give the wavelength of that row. 443.341 nm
